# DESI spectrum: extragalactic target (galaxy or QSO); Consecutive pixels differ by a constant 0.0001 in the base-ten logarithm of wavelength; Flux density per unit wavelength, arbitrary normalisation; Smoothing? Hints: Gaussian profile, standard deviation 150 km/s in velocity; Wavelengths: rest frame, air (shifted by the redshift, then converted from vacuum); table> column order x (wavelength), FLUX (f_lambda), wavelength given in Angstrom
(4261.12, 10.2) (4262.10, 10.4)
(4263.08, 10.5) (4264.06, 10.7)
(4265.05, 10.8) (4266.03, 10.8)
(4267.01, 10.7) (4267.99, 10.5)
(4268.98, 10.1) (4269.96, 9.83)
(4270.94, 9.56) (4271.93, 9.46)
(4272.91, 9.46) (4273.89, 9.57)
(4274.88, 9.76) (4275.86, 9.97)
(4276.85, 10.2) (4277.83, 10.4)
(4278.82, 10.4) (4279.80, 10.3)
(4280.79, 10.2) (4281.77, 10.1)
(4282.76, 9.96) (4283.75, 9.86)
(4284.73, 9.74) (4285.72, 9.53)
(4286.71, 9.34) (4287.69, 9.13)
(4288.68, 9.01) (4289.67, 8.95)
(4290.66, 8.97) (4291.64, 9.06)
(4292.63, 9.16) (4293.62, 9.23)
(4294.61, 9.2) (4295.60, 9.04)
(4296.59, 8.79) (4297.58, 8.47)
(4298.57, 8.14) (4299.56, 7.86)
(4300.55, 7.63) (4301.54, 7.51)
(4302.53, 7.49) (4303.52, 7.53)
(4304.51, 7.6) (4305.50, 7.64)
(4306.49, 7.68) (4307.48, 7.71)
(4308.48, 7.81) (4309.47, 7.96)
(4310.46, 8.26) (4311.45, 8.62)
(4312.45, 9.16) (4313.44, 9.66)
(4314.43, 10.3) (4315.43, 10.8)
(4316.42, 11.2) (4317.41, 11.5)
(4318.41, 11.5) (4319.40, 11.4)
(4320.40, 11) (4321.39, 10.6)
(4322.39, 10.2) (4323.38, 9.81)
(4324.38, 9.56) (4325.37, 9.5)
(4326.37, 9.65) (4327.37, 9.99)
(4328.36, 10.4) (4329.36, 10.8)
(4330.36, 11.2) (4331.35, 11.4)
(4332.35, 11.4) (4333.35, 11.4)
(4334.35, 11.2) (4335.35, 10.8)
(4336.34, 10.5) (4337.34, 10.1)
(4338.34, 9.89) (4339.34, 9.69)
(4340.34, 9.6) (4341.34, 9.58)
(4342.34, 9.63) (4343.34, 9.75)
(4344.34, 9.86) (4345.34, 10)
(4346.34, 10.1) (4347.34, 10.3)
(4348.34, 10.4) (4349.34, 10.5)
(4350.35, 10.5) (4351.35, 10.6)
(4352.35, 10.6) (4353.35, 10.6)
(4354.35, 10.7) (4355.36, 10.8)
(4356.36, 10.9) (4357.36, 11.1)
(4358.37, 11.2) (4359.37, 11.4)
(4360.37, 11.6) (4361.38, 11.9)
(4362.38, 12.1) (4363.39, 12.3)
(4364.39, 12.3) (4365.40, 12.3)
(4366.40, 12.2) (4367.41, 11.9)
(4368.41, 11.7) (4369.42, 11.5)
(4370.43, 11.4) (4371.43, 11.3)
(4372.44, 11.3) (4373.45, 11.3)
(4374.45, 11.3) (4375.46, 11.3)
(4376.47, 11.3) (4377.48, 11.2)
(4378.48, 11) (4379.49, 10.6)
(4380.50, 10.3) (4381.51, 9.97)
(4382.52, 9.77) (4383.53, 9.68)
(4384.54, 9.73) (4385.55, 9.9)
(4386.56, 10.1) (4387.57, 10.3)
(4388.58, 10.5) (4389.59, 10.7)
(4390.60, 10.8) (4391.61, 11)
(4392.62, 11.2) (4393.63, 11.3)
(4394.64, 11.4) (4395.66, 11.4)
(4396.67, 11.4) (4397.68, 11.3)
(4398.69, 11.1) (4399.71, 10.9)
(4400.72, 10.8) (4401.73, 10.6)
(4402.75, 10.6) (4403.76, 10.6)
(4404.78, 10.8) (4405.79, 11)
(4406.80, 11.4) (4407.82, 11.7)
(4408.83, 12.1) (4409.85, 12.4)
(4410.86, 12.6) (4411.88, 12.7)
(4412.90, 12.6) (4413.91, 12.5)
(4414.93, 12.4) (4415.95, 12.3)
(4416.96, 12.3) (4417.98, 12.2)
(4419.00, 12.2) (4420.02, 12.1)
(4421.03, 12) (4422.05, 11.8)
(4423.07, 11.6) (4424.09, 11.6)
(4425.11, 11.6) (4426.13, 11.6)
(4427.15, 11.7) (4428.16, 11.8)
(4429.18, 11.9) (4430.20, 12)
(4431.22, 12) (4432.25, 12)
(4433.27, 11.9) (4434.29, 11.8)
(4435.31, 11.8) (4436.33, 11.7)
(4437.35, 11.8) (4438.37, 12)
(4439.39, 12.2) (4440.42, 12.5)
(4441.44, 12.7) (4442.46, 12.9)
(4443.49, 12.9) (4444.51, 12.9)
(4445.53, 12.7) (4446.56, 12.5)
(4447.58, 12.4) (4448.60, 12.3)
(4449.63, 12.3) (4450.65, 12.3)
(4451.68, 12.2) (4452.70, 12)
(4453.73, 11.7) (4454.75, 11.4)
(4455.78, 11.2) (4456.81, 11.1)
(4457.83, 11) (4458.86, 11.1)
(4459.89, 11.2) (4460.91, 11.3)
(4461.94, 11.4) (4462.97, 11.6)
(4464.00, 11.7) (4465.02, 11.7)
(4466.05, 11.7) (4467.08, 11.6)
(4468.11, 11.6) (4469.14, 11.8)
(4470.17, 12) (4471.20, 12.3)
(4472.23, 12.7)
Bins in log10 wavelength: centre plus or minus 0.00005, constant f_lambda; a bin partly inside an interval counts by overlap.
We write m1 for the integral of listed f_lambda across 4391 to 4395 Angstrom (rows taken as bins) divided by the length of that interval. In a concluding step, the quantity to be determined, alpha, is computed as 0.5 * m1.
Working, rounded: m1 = 11.2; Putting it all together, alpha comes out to 5.6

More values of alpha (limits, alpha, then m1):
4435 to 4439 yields 5.9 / 11.9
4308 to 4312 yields 4.1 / 8.2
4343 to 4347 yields 5.0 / 10.0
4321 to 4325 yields 5.0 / 10.0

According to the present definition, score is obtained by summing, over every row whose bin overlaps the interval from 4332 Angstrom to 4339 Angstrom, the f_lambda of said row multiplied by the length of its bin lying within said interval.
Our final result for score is 75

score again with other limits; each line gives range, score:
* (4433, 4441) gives 96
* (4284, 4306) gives 189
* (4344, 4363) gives 205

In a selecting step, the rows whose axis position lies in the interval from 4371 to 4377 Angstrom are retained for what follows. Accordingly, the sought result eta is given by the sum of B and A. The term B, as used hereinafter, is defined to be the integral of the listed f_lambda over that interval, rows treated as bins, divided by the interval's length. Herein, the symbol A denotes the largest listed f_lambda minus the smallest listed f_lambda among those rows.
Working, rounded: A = 0.0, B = 11.3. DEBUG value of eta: 11.3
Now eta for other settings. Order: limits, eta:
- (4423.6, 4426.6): 11.6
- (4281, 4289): 10.7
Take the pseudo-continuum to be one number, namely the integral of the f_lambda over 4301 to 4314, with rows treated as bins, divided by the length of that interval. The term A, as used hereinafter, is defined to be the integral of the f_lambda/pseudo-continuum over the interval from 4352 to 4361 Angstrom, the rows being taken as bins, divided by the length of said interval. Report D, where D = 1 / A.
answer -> 0.73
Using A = 1.37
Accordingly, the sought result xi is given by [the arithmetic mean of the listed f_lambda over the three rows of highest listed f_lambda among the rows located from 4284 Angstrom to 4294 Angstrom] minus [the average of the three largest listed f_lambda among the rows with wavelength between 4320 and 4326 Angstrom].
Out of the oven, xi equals -1.1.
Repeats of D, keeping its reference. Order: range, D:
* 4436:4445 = 0.65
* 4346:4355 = 0.77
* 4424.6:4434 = 0.68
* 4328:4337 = 0.73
